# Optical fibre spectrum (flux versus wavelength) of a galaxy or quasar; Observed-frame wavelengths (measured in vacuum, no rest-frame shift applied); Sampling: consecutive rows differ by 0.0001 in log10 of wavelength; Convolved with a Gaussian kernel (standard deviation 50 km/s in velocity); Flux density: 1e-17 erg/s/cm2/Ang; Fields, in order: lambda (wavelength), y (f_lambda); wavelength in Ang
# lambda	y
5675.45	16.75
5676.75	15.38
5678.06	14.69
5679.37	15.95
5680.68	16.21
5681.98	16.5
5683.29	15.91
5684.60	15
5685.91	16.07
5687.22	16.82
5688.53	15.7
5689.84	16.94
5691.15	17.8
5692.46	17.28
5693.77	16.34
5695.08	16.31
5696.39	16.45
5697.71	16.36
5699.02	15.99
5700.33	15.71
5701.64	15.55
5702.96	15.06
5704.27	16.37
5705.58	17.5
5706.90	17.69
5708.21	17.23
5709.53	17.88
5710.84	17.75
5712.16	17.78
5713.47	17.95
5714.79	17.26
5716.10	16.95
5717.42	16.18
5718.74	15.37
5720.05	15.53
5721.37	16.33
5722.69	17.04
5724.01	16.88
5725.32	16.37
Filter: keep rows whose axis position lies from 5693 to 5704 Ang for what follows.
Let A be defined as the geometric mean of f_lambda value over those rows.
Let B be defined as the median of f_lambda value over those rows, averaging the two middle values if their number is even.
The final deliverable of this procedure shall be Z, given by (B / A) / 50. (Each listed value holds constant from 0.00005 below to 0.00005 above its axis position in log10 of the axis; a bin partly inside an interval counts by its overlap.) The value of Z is 0.0202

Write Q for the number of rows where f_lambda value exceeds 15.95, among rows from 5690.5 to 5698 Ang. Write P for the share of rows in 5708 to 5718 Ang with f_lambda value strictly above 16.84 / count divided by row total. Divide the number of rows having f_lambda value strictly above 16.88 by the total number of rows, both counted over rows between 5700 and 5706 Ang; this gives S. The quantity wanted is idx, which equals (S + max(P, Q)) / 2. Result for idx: 3.1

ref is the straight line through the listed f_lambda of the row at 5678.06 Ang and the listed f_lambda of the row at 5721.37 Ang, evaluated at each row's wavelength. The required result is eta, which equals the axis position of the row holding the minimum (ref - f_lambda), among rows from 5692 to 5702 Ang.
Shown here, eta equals 5692.46 Ang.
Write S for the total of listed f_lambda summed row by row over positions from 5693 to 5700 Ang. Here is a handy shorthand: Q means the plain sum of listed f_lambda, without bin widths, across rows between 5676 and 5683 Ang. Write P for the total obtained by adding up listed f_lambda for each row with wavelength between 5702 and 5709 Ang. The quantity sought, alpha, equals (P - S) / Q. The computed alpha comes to 0.030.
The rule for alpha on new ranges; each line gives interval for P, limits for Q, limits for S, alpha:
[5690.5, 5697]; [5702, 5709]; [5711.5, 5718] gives -0.023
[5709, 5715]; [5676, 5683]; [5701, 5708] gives 0.082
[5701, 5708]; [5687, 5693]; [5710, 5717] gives -0.065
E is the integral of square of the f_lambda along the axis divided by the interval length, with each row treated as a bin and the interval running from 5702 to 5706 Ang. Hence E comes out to 263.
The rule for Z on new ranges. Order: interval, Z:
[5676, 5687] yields 0.0203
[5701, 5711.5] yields 0.0206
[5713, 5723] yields 0.0201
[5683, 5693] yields 0.0200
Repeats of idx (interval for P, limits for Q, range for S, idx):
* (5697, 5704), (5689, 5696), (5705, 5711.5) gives 3.0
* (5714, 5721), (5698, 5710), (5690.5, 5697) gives 3.2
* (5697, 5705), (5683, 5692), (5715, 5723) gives 2.2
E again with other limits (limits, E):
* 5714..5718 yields 284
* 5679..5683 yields 263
